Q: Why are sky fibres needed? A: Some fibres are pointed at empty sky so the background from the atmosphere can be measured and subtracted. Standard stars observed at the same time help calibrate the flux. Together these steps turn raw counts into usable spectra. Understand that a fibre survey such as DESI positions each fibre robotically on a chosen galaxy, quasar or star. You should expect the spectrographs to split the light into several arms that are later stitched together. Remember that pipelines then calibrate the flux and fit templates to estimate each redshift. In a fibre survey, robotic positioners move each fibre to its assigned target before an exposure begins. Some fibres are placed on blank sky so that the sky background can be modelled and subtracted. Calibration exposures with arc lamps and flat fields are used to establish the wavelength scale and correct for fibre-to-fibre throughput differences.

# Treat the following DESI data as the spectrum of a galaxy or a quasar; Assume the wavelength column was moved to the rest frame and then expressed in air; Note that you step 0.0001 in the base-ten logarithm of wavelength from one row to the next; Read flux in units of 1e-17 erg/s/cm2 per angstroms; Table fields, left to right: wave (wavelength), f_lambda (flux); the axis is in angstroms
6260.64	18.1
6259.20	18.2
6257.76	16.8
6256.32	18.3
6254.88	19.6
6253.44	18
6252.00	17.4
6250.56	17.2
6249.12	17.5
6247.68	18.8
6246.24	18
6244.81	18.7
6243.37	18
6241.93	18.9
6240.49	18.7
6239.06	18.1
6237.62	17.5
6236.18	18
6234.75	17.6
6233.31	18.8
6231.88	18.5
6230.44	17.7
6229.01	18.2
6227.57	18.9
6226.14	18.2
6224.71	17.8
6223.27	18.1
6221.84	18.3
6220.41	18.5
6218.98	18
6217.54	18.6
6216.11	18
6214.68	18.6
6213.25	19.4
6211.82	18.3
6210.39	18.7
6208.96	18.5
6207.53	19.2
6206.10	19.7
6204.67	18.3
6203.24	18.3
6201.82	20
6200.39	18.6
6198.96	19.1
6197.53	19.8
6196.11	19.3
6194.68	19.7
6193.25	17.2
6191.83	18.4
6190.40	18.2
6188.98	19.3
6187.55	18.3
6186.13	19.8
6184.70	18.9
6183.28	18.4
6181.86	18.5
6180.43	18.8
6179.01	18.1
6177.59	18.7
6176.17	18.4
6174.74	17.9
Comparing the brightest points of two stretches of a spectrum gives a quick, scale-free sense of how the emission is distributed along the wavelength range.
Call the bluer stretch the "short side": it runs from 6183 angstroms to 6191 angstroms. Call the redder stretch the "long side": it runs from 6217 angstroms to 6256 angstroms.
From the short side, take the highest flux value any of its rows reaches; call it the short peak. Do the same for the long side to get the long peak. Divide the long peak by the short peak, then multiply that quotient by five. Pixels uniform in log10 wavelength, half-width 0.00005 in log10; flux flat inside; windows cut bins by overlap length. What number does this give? 4.95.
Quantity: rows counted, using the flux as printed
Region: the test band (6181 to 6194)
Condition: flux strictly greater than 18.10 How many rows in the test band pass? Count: 8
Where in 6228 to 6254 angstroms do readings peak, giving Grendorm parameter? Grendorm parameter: 6241.93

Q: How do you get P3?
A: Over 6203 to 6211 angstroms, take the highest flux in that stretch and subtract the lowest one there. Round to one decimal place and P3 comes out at 1.4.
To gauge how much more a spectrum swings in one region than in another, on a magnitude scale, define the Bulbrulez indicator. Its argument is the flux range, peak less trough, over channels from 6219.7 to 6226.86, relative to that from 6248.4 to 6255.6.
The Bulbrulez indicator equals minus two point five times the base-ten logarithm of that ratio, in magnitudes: 1.3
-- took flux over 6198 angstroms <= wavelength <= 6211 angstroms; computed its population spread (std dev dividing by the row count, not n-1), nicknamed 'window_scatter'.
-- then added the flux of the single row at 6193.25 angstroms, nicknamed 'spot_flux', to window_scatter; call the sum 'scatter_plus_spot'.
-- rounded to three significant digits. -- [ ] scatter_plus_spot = 17.8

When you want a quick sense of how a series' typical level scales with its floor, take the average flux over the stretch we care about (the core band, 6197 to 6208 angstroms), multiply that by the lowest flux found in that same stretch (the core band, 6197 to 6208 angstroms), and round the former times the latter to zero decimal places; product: 350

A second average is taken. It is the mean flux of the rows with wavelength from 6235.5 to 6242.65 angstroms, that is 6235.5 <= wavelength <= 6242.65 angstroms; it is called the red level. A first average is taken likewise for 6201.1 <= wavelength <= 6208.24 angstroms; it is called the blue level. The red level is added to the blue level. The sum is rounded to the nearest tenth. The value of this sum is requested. 37.3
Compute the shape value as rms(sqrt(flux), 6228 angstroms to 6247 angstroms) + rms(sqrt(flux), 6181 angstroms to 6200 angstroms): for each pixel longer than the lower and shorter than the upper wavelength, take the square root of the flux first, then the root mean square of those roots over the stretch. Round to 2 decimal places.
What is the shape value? 8.61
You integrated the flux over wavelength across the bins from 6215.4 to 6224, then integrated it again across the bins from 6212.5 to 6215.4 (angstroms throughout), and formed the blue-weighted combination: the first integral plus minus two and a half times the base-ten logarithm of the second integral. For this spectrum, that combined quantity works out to 152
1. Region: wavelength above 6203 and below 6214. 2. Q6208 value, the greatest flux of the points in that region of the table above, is 19.7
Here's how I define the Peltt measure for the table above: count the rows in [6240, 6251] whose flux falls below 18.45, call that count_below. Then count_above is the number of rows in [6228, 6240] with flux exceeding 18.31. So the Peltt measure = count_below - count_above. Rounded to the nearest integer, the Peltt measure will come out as 2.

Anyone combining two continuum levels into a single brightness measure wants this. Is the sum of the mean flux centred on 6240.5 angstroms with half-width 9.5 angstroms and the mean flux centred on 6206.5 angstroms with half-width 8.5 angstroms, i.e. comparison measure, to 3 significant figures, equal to 37.1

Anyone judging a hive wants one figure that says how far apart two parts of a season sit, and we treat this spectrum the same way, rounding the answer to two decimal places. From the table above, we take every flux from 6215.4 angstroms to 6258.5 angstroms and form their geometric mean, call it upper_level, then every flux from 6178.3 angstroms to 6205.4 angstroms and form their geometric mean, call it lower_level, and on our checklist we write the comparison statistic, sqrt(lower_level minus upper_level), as 0.79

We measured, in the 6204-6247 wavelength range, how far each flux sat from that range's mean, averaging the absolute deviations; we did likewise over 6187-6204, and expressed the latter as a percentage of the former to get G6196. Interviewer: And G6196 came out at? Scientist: 166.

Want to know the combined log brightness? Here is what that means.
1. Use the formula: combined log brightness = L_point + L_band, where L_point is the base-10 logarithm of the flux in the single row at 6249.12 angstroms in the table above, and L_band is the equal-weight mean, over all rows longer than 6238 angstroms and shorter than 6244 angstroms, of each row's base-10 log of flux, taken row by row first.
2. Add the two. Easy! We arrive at 2.51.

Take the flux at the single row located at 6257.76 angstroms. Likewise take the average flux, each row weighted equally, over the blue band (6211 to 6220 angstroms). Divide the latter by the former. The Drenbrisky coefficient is 1.10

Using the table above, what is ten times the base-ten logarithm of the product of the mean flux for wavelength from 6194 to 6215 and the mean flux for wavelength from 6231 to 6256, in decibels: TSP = 25.4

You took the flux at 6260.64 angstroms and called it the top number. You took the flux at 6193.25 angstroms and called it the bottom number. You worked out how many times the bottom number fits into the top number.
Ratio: 1.05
